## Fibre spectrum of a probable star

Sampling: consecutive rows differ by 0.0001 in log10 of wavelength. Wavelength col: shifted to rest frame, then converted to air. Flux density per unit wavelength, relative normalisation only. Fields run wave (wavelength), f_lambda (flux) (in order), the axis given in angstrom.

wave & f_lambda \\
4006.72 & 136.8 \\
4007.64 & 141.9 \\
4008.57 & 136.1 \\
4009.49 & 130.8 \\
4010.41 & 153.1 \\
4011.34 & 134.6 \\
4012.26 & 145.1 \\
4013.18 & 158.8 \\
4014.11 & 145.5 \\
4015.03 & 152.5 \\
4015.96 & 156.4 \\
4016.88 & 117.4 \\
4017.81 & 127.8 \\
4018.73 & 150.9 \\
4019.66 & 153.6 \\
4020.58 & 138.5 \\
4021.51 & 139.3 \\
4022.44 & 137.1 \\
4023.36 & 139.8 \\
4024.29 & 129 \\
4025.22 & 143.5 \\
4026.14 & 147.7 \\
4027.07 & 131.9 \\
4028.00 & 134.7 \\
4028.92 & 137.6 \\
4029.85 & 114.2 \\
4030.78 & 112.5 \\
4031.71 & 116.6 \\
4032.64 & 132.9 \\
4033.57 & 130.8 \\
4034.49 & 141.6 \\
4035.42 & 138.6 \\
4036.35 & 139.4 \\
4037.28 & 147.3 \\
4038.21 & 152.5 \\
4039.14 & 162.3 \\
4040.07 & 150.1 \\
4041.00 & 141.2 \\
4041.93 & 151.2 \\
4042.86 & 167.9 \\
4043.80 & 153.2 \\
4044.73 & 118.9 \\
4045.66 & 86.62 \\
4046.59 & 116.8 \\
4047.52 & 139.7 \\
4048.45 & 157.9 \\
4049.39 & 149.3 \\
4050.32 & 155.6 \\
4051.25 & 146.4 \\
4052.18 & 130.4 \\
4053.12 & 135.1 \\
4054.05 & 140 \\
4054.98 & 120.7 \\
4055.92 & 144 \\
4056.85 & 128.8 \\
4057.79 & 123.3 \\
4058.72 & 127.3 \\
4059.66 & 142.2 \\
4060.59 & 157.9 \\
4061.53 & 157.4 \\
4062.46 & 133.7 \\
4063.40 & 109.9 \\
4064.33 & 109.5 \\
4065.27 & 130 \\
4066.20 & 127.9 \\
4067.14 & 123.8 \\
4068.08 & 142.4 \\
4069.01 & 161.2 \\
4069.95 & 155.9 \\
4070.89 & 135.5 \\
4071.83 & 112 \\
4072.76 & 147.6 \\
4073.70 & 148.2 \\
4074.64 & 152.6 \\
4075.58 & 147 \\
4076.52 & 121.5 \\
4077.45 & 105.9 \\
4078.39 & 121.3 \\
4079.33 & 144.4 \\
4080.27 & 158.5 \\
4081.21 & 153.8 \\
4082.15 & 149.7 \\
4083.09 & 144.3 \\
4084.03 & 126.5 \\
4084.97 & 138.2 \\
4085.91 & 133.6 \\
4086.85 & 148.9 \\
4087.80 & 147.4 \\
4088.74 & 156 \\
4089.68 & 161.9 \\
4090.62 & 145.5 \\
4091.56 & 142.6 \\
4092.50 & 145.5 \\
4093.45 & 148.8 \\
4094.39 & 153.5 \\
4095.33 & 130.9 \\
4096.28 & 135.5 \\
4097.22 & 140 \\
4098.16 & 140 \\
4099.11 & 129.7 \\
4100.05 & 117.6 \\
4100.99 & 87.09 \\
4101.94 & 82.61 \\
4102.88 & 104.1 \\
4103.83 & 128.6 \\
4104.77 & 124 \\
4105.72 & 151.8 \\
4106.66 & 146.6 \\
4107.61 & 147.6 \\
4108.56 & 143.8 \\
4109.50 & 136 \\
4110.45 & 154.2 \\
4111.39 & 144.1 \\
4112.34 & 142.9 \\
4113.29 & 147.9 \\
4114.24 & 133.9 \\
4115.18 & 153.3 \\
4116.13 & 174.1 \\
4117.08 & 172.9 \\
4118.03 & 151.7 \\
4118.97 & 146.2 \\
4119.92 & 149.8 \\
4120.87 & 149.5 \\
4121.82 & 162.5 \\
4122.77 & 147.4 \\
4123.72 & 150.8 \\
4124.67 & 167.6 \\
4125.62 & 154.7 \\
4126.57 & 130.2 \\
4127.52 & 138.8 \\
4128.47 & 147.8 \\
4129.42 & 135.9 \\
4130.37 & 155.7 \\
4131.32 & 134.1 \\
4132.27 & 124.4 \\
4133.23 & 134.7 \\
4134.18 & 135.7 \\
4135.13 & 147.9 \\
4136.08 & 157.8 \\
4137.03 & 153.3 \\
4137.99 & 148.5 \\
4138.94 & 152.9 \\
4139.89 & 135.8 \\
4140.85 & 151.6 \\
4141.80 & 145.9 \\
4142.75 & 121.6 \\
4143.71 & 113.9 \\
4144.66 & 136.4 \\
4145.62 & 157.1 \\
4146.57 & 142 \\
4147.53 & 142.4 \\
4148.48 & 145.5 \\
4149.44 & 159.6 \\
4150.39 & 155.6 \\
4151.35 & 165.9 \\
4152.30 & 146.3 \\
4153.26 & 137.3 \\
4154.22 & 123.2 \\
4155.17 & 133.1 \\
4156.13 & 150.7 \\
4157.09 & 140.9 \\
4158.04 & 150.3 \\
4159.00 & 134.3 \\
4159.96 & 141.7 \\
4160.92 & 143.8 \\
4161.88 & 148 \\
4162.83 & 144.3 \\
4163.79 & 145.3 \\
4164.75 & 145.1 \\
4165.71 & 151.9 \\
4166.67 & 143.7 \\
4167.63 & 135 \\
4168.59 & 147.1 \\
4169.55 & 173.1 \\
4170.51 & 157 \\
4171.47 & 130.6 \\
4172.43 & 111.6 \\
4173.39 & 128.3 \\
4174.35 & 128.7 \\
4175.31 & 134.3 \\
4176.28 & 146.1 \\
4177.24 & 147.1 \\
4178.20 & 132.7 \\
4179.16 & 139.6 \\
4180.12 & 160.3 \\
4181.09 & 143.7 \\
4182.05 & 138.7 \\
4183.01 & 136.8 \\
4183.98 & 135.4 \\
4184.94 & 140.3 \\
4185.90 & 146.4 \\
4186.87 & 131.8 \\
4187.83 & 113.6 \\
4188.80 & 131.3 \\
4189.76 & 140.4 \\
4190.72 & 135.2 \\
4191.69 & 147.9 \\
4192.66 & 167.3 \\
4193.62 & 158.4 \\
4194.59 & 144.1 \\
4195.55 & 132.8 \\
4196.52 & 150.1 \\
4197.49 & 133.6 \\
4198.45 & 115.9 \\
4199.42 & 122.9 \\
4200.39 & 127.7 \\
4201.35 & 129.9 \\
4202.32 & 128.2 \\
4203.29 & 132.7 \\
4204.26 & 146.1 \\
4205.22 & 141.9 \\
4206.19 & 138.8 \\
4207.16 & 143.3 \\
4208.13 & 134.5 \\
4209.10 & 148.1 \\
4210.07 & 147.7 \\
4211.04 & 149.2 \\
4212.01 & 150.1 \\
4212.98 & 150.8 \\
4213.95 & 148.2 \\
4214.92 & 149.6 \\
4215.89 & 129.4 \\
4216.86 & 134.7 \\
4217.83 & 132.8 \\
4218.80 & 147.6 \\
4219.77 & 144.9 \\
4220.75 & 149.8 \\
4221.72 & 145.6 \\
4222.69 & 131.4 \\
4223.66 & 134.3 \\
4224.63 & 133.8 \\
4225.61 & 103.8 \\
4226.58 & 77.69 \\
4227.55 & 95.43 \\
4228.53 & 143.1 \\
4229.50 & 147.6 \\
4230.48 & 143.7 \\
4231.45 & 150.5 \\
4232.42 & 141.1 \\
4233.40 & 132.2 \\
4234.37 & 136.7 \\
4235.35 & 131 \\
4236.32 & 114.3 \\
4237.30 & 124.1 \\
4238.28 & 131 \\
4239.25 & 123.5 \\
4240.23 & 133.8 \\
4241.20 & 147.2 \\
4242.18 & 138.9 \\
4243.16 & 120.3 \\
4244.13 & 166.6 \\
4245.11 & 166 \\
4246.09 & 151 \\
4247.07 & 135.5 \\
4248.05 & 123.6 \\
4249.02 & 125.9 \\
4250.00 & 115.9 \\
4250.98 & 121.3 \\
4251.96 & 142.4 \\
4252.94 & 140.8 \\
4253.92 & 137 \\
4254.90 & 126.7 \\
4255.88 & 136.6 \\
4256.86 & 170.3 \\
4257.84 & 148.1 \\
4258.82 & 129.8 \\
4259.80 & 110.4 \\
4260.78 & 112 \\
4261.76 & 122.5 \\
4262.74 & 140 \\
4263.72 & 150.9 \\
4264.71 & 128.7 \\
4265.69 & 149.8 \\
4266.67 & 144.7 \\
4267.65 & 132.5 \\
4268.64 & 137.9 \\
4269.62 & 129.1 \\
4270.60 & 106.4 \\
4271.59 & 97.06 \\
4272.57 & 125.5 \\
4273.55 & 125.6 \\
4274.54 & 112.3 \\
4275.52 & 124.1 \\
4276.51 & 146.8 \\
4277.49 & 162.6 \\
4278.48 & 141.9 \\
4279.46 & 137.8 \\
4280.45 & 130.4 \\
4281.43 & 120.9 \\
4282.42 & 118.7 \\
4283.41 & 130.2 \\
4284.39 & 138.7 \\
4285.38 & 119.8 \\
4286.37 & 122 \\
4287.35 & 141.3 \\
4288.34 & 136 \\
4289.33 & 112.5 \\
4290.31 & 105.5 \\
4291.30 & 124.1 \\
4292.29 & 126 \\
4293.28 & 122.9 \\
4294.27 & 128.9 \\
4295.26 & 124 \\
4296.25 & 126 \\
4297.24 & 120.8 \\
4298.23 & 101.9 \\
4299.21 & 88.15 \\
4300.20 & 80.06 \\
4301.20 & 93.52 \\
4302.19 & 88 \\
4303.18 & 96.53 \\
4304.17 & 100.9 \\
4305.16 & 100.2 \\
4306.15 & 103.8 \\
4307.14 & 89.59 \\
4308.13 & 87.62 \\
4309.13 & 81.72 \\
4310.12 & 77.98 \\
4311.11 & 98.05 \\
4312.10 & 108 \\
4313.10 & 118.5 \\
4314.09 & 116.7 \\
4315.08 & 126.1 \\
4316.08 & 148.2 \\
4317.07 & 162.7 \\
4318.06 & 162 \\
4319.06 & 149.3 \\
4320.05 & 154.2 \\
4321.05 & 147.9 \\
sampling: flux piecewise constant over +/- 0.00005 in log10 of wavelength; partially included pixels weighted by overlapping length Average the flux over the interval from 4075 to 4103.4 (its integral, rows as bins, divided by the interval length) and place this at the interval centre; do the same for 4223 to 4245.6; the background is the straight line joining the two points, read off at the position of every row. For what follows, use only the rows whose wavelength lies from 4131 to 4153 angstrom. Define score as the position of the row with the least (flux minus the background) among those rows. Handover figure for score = 4143.71 angstrom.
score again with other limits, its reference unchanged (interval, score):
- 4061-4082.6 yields 4077.45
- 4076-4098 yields 4077.45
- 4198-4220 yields 4198.45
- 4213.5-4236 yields 4226.58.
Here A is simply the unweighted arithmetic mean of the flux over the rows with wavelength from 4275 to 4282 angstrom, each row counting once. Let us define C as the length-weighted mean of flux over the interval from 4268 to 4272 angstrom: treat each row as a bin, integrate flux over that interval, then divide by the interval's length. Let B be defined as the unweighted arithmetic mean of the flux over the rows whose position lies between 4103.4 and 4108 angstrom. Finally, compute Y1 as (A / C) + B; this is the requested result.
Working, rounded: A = 138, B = 140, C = 118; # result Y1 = 141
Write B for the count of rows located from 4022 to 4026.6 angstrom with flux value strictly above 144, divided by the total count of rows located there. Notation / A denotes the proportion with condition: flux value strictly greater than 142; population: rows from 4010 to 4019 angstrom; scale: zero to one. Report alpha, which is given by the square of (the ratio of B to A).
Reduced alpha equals 0.1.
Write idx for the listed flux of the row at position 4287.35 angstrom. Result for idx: 141.3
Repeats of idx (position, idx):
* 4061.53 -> 157.4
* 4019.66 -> 153.6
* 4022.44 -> 137.1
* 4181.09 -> 143.7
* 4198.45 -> 115.9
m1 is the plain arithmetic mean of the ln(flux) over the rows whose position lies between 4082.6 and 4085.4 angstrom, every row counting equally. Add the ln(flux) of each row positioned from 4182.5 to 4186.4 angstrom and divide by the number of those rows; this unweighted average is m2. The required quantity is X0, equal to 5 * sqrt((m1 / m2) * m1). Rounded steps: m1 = 4.91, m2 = 4.94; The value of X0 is 11.1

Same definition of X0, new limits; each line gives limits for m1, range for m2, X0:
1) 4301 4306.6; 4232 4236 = 10.3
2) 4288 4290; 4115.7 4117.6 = 10.6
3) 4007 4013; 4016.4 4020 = 11.1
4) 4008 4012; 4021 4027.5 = 11.1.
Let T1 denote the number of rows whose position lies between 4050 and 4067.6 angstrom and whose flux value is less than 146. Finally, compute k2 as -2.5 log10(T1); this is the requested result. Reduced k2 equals -2.94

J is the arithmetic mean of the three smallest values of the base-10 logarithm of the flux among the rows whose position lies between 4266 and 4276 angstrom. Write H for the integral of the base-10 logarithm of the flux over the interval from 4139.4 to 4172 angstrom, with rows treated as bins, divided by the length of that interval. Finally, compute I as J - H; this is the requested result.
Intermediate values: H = 2.157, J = 2.021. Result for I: -0.14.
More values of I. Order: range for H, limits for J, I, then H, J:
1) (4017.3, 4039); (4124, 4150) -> -0.06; 2.134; 2.079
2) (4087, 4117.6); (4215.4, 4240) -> -0.18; 2.140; 1.962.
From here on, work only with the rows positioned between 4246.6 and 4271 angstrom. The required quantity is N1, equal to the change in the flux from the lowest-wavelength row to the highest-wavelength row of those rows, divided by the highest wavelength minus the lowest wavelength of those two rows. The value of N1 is -1.2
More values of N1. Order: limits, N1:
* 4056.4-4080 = 0.7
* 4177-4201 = -0.8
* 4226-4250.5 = 1.6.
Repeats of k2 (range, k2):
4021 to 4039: -3.01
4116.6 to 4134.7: -2.11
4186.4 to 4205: -2.87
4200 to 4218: -2.60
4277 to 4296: -3.14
